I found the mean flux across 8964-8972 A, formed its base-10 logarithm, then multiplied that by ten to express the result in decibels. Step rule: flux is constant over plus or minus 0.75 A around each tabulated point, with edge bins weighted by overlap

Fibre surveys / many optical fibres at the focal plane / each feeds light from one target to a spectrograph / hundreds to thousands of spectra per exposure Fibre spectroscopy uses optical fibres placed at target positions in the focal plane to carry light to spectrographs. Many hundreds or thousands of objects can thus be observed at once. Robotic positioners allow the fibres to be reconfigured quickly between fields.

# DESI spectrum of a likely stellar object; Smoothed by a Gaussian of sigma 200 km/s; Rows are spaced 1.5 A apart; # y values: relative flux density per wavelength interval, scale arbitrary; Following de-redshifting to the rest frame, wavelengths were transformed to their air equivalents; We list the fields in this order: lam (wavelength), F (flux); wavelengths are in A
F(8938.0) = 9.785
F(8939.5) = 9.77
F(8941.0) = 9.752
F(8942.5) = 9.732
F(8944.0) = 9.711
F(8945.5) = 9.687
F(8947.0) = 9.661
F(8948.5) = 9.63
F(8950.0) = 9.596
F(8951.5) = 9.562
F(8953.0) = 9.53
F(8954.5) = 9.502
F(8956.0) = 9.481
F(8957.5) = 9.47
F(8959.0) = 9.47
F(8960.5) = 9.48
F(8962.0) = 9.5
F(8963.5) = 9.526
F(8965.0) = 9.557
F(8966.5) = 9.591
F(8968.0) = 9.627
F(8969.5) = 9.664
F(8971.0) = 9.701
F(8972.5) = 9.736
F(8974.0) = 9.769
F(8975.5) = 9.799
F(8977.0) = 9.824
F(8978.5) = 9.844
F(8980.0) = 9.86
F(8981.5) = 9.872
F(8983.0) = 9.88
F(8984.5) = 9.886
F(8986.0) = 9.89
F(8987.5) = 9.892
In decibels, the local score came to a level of 9.84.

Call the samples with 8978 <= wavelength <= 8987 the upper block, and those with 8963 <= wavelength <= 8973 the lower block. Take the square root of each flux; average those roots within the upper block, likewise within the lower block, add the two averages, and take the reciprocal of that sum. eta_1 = 0.1601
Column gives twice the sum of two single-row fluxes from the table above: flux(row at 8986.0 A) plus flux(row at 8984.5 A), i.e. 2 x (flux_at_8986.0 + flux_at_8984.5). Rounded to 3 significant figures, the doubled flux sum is 39.6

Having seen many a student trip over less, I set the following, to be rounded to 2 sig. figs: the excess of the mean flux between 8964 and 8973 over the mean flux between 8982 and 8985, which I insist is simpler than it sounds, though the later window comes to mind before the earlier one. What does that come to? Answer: -0.24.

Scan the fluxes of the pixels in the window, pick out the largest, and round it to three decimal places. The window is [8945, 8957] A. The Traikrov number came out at 9.687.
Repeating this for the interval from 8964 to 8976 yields 9.799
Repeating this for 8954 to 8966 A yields 9.557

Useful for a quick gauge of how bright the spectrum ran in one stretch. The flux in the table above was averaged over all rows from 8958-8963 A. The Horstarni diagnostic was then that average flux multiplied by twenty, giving 190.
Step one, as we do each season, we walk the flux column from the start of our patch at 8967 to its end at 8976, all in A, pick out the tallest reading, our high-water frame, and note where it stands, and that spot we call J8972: 8975.5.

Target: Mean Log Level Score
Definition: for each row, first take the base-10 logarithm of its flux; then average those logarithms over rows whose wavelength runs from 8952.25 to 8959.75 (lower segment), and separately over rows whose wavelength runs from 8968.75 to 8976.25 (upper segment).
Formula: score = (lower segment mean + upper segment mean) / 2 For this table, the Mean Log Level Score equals 0.983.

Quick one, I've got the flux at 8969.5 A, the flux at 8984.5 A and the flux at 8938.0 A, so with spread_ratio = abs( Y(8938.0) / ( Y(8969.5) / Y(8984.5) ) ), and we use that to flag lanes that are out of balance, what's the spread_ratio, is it 10.01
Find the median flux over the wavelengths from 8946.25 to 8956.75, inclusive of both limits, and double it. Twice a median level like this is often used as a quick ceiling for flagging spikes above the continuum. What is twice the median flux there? 19.1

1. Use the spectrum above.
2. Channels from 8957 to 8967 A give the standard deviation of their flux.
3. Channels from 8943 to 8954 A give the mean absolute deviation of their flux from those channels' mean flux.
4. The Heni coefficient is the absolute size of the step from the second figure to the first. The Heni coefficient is 0.01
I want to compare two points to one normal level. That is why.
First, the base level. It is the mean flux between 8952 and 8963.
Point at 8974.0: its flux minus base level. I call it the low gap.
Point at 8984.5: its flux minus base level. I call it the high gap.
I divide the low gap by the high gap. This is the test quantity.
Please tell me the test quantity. 0.70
